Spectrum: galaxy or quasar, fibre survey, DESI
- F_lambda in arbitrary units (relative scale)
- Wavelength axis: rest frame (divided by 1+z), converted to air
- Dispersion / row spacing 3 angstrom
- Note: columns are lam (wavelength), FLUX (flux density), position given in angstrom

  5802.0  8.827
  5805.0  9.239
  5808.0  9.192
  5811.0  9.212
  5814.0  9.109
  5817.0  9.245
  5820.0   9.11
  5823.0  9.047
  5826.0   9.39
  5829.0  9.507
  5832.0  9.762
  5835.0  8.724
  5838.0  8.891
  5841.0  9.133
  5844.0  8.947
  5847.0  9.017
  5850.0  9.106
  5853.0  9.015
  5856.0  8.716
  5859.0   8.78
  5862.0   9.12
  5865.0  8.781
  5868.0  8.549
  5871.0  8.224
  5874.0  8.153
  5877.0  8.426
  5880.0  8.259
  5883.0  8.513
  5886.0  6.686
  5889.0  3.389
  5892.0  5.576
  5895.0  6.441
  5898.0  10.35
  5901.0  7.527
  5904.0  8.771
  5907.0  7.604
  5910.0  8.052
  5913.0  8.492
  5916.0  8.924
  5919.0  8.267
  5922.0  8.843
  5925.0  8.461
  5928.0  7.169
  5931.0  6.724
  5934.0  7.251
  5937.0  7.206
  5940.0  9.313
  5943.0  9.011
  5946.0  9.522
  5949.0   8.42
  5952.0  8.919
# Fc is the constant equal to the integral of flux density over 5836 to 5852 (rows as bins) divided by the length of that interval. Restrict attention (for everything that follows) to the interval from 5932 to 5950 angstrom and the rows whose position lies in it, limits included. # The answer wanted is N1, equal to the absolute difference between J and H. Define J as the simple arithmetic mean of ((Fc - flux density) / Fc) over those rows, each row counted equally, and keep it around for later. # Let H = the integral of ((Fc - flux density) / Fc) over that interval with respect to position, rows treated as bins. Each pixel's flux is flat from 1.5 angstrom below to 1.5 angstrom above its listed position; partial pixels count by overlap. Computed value 1.1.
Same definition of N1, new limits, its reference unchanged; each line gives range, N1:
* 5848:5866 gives 0.2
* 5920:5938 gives 2.6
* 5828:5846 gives 0.3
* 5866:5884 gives 1.2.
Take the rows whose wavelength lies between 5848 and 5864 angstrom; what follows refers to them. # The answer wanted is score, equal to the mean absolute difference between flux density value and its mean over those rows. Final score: 0.16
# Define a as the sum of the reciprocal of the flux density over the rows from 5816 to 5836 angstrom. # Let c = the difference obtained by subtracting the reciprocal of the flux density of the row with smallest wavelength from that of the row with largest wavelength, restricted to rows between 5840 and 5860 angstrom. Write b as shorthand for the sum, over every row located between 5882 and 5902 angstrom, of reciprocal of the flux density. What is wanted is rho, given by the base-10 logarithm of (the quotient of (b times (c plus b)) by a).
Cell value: 0.23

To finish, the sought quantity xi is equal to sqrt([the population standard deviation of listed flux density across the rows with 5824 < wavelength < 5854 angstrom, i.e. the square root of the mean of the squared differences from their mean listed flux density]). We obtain 0.5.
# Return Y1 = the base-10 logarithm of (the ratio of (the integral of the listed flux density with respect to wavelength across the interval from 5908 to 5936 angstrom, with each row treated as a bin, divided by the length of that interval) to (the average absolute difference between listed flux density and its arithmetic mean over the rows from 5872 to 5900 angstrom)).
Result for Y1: 0.7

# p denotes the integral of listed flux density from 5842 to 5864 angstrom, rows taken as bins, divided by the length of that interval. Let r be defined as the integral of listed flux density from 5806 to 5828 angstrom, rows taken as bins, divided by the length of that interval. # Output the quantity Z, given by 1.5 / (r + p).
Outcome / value 0.083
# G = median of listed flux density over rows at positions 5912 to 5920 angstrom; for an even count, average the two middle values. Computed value 8.5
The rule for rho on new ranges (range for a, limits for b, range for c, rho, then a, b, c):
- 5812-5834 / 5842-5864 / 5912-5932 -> -0.07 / 0.752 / 0.78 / 0.0310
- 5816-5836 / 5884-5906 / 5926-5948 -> 0.21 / 0.757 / 1.12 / -0.0345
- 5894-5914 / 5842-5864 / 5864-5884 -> -0.15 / 0.872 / 0.78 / 0.0036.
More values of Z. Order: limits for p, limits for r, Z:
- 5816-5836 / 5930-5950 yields 0.086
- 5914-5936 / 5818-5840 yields 0.087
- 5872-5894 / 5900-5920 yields 0.098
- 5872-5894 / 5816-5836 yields 0.092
